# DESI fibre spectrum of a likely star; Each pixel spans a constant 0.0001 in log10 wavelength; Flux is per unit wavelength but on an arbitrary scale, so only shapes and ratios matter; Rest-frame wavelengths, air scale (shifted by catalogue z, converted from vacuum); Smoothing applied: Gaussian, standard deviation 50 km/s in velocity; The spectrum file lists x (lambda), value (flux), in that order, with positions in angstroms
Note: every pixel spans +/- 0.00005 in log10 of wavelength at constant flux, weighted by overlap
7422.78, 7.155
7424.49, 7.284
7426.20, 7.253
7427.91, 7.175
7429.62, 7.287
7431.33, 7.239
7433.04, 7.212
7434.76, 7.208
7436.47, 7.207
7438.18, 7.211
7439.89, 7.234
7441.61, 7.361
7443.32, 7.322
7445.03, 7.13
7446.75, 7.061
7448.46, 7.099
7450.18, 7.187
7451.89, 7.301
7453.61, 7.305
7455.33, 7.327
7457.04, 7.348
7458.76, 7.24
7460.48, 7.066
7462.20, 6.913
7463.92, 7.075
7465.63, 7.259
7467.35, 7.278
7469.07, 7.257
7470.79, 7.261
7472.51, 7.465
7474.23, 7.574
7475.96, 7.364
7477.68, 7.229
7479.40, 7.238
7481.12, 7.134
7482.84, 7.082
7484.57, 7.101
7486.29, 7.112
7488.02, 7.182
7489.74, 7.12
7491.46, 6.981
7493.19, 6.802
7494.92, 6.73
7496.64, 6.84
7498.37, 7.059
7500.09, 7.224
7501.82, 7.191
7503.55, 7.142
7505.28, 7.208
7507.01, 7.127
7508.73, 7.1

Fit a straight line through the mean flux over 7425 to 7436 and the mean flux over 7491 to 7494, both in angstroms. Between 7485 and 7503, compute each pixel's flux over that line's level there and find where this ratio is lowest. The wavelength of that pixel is 7494.92 angstroms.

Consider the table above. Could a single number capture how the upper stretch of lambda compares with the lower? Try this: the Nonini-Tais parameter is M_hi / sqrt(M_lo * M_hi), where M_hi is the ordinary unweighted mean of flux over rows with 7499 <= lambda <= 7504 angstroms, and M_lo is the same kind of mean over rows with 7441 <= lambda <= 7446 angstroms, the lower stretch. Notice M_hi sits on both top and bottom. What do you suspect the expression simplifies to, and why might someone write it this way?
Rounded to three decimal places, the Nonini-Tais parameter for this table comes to 0.994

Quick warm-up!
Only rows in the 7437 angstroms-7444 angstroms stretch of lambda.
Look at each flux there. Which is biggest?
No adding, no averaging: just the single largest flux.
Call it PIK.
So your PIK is 7.361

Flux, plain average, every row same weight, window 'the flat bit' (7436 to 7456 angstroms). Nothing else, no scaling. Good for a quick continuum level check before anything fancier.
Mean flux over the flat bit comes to 7.23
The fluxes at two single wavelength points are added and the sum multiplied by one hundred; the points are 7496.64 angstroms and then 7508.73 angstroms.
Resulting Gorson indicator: 1394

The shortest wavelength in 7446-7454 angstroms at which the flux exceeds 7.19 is 7451.89 angstroms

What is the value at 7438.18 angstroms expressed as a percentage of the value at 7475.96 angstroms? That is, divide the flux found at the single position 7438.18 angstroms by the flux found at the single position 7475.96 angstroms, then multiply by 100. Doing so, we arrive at 98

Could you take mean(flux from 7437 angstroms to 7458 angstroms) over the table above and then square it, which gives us 52.4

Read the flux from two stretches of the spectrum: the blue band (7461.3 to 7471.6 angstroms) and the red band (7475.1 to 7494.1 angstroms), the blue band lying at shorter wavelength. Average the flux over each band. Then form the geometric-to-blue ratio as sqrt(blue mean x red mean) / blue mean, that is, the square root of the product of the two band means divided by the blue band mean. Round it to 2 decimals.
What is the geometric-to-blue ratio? 1.00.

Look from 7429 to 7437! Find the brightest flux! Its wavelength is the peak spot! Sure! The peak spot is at 7429.62 angstroms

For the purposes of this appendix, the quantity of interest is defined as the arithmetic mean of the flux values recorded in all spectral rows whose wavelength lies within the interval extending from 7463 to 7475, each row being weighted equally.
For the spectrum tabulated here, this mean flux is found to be 7.31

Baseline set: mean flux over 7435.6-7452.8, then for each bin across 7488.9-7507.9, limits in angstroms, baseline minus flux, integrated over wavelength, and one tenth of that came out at 0.33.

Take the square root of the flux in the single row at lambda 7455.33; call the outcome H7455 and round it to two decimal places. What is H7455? 2.71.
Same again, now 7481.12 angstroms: 2.67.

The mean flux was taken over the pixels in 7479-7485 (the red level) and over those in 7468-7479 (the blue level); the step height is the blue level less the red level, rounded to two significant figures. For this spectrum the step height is 0.22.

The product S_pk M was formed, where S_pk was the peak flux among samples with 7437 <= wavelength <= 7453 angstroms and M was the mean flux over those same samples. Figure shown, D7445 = 53.1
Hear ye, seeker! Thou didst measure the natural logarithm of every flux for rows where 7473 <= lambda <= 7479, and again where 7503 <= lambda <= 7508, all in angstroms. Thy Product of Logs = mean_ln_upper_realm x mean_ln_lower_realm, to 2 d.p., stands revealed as 3.94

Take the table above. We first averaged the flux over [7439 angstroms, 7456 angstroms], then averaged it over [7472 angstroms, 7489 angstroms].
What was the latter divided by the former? 1.00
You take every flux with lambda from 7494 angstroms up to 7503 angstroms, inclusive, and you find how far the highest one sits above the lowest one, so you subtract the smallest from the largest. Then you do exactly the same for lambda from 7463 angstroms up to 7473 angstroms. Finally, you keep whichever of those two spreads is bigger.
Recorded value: 0.49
